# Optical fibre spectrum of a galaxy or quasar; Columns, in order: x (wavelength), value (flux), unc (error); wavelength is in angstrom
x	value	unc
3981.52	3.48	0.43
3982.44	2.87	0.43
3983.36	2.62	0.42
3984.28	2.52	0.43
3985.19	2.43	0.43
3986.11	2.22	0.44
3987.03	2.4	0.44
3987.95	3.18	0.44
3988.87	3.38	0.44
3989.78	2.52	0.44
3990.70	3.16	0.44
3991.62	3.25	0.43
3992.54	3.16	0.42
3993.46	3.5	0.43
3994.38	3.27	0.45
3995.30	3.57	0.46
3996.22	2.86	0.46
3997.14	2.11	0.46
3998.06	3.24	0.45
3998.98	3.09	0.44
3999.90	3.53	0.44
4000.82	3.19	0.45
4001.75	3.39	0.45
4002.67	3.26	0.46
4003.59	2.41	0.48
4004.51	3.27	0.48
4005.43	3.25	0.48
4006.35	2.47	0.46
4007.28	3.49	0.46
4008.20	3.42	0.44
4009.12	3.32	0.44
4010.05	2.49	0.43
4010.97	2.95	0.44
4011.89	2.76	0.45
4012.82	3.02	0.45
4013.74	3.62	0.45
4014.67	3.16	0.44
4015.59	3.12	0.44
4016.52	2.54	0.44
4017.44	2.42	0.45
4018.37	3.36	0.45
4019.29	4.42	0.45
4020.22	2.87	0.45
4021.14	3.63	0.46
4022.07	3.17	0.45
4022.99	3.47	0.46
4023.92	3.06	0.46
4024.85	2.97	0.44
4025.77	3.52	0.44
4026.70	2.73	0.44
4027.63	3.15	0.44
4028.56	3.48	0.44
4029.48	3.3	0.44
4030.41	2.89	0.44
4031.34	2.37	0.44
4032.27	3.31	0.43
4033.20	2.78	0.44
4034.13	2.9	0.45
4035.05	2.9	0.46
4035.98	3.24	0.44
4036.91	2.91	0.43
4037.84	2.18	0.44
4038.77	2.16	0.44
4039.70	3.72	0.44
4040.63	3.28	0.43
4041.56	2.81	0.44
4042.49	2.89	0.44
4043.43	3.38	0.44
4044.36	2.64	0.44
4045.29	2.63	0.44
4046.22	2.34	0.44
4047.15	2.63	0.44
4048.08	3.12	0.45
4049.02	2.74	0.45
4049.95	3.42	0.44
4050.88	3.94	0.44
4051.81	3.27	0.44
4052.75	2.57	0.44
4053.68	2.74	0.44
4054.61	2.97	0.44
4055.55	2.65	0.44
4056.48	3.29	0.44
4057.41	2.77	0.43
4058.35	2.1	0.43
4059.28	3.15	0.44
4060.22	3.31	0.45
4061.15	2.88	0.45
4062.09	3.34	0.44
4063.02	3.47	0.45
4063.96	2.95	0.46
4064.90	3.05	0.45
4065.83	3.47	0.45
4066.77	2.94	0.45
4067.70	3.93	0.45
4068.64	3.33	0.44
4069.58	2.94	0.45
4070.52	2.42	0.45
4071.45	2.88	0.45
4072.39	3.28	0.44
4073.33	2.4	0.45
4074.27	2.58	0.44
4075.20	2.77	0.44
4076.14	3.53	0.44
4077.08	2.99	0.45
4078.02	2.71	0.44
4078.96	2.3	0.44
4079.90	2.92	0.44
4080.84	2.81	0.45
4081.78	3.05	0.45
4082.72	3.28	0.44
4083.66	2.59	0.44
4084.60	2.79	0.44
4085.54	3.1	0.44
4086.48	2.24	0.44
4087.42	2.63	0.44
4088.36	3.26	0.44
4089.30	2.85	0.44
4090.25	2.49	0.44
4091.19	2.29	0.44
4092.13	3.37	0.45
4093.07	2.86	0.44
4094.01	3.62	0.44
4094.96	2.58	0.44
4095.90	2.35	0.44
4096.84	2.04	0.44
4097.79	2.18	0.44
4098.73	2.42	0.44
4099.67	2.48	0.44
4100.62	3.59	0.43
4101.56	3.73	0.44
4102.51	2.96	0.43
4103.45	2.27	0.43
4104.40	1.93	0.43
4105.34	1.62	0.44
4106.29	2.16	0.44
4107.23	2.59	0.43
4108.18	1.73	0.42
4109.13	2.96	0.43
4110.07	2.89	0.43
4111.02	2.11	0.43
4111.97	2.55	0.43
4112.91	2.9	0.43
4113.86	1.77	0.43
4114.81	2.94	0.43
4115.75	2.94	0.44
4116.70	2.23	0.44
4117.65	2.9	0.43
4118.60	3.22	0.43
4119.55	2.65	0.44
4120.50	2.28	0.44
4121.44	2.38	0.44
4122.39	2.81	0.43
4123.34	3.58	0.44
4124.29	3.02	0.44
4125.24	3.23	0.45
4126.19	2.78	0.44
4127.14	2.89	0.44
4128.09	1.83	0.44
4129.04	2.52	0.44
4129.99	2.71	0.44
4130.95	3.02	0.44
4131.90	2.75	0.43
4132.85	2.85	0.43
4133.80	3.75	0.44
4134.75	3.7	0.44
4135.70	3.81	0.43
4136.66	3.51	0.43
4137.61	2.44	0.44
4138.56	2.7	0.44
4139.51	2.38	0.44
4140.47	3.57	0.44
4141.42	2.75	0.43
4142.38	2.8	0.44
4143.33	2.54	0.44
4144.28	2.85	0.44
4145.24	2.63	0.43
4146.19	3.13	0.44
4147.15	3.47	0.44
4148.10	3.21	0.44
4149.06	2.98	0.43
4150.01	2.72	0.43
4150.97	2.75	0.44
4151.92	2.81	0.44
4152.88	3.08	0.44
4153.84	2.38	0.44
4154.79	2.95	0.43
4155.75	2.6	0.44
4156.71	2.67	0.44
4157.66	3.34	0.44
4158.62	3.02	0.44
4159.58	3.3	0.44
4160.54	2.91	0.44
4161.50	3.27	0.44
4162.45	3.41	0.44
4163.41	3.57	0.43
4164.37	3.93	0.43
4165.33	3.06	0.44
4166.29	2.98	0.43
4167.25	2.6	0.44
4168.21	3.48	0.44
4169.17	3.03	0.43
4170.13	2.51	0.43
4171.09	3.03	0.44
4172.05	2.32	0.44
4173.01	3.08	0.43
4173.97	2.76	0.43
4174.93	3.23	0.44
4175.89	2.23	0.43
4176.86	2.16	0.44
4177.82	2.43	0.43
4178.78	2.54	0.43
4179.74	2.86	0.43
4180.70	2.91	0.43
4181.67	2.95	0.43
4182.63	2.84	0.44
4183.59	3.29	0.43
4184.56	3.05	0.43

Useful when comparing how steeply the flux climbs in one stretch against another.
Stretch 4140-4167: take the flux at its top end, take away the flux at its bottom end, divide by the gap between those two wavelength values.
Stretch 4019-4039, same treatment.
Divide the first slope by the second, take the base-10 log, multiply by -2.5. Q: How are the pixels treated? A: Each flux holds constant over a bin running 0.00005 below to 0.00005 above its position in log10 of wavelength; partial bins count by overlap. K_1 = 1.8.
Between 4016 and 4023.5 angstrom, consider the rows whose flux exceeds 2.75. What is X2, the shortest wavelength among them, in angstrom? 4018.37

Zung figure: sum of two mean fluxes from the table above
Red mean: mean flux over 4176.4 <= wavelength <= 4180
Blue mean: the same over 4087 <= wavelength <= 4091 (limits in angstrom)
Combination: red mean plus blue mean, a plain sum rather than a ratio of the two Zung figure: 5.3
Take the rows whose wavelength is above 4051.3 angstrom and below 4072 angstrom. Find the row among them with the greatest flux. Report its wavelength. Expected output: 4067.70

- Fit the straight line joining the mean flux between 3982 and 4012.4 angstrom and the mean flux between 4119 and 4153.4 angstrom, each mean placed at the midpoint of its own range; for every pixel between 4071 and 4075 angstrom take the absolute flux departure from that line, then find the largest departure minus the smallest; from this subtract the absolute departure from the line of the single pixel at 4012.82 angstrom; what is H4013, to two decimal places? 0.44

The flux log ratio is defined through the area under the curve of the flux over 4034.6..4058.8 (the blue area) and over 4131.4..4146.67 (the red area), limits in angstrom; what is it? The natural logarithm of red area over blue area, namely -0.42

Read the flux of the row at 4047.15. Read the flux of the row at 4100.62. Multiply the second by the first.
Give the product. 9.4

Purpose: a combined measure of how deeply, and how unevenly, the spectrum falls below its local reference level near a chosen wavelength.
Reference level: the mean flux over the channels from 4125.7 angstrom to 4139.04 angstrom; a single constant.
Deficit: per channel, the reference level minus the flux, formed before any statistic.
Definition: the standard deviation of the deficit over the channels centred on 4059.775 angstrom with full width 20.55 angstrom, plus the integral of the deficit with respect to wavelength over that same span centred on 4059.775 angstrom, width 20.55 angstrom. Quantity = -3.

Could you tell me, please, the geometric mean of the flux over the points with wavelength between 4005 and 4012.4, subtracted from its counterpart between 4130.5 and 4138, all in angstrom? 0.20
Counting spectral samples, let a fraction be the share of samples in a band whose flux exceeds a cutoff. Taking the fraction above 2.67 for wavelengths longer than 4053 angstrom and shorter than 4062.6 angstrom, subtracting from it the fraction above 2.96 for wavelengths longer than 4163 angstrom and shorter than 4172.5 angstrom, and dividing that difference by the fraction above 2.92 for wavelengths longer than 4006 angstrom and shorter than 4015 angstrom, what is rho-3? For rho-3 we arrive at 0.14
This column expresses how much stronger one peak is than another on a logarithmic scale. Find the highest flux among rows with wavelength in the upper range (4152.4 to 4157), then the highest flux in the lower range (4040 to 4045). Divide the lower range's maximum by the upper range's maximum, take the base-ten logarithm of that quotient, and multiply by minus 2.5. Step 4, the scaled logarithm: -0.10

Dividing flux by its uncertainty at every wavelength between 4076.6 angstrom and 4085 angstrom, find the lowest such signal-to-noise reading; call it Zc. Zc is 5.23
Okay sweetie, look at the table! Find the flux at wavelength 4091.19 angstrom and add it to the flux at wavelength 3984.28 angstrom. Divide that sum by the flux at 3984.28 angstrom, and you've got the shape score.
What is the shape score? 1.91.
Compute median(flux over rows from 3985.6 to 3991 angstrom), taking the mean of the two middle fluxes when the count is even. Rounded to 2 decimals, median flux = 2.84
